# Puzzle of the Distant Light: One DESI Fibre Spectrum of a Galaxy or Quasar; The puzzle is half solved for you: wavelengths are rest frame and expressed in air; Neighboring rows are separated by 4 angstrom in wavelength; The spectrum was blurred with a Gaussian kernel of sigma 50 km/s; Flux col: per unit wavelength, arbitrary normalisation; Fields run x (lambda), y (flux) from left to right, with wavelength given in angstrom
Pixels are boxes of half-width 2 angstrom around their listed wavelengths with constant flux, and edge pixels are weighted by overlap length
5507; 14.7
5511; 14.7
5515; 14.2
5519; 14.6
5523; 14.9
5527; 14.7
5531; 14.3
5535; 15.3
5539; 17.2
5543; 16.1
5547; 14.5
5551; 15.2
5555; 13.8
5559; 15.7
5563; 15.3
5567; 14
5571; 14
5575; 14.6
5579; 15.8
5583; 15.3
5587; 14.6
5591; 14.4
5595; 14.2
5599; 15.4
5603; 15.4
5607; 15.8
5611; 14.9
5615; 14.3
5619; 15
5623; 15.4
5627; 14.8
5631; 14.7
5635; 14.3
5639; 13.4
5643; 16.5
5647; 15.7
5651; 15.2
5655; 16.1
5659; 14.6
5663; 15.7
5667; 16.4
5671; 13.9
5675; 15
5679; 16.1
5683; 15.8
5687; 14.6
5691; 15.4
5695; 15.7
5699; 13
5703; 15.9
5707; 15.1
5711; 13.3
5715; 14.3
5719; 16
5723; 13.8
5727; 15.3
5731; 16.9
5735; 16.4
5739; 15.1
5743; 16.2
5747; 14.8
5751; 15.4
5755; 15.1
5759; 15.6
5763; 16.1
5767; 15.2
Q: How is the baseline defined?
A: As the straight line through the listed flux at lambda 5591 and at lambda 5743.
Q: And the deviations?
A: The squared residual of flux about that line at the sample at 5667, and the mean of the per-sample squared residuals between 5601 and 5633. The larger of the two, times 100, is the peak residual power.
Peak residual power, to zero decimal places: 121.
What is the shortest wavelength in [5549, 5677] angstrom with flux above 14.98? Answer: 5551 angstrom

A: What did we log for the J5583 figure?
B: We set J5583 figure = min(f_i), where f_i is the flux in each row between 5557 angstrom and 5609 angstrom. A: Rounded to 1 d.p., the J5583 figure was 14.0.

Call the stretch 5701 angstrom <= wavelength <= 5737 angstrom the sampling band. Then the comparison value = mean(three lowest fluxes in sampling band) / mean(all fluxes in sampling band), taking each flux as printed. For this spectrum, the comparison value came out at 0.907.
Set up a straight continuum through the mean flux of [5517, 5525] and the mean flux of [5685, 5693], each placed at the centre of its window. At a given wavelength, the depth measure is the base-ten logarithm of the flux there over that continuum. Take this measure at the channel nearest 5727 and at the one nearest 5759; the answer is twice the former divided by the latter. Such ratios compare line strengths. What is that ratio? 1.0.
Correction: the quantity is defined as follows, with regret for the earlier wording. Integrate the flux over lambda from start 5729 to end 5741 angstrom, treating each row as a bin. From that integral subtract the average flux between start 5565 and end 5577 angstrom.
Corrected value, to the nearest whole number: 179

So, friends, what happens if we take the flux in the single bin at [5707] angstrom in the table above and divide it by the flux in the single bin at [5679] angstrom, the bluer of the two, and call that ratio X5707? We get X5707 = 0.94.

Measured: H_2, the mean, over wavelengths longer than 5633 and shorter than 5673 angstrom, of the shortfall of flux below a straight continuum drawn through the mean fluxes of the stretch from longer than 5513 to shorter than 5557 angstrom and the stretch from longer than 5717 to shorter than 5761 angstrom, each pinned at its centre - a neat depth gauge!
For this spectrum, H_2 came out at 0.11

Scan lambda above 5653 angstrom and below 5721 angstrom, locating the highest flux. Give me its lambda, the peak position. 5667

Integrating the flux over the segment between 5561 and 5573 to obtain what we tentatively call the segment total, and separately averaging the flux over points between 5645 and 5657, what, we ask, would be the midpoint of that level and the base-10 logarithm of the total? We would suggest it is 9.0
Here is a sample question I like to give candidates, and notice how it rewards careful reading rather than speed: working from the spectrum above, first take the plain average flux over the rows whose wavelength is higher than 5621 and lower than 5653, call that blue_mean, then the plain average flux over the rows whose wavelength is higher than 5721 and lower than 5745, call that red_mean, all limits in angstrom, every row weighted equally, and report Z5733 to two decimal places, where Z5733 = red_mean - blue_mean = 0.62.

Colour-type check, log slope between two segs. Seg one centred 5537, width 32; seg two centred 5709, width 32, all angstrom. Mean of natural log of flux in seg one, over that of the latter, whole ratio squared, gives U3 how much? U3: 1.03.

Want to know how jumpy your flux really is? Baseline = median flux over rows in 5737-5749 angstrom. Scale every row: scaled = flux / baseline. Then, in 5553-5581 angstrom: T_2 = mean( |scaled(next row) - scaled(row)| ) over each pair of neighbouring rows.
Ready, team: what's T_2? 0.060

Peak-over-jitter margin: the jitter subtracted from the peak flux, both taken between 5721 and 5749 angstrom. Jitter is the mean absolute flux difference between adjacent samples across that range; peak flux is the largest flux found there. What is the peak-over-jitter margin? 15.7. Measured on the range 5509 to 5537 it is 14.8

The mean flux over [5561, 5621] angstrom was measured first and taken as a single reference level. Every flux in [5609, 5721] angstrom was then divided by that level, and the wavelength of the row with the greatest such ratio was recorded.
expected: 5643 angstrom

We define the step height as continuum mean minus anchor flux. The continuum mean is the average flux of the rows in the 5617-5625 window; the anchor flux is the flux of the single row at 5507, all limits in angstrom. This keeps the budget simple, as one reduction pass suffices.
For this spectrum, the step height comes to 0.50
